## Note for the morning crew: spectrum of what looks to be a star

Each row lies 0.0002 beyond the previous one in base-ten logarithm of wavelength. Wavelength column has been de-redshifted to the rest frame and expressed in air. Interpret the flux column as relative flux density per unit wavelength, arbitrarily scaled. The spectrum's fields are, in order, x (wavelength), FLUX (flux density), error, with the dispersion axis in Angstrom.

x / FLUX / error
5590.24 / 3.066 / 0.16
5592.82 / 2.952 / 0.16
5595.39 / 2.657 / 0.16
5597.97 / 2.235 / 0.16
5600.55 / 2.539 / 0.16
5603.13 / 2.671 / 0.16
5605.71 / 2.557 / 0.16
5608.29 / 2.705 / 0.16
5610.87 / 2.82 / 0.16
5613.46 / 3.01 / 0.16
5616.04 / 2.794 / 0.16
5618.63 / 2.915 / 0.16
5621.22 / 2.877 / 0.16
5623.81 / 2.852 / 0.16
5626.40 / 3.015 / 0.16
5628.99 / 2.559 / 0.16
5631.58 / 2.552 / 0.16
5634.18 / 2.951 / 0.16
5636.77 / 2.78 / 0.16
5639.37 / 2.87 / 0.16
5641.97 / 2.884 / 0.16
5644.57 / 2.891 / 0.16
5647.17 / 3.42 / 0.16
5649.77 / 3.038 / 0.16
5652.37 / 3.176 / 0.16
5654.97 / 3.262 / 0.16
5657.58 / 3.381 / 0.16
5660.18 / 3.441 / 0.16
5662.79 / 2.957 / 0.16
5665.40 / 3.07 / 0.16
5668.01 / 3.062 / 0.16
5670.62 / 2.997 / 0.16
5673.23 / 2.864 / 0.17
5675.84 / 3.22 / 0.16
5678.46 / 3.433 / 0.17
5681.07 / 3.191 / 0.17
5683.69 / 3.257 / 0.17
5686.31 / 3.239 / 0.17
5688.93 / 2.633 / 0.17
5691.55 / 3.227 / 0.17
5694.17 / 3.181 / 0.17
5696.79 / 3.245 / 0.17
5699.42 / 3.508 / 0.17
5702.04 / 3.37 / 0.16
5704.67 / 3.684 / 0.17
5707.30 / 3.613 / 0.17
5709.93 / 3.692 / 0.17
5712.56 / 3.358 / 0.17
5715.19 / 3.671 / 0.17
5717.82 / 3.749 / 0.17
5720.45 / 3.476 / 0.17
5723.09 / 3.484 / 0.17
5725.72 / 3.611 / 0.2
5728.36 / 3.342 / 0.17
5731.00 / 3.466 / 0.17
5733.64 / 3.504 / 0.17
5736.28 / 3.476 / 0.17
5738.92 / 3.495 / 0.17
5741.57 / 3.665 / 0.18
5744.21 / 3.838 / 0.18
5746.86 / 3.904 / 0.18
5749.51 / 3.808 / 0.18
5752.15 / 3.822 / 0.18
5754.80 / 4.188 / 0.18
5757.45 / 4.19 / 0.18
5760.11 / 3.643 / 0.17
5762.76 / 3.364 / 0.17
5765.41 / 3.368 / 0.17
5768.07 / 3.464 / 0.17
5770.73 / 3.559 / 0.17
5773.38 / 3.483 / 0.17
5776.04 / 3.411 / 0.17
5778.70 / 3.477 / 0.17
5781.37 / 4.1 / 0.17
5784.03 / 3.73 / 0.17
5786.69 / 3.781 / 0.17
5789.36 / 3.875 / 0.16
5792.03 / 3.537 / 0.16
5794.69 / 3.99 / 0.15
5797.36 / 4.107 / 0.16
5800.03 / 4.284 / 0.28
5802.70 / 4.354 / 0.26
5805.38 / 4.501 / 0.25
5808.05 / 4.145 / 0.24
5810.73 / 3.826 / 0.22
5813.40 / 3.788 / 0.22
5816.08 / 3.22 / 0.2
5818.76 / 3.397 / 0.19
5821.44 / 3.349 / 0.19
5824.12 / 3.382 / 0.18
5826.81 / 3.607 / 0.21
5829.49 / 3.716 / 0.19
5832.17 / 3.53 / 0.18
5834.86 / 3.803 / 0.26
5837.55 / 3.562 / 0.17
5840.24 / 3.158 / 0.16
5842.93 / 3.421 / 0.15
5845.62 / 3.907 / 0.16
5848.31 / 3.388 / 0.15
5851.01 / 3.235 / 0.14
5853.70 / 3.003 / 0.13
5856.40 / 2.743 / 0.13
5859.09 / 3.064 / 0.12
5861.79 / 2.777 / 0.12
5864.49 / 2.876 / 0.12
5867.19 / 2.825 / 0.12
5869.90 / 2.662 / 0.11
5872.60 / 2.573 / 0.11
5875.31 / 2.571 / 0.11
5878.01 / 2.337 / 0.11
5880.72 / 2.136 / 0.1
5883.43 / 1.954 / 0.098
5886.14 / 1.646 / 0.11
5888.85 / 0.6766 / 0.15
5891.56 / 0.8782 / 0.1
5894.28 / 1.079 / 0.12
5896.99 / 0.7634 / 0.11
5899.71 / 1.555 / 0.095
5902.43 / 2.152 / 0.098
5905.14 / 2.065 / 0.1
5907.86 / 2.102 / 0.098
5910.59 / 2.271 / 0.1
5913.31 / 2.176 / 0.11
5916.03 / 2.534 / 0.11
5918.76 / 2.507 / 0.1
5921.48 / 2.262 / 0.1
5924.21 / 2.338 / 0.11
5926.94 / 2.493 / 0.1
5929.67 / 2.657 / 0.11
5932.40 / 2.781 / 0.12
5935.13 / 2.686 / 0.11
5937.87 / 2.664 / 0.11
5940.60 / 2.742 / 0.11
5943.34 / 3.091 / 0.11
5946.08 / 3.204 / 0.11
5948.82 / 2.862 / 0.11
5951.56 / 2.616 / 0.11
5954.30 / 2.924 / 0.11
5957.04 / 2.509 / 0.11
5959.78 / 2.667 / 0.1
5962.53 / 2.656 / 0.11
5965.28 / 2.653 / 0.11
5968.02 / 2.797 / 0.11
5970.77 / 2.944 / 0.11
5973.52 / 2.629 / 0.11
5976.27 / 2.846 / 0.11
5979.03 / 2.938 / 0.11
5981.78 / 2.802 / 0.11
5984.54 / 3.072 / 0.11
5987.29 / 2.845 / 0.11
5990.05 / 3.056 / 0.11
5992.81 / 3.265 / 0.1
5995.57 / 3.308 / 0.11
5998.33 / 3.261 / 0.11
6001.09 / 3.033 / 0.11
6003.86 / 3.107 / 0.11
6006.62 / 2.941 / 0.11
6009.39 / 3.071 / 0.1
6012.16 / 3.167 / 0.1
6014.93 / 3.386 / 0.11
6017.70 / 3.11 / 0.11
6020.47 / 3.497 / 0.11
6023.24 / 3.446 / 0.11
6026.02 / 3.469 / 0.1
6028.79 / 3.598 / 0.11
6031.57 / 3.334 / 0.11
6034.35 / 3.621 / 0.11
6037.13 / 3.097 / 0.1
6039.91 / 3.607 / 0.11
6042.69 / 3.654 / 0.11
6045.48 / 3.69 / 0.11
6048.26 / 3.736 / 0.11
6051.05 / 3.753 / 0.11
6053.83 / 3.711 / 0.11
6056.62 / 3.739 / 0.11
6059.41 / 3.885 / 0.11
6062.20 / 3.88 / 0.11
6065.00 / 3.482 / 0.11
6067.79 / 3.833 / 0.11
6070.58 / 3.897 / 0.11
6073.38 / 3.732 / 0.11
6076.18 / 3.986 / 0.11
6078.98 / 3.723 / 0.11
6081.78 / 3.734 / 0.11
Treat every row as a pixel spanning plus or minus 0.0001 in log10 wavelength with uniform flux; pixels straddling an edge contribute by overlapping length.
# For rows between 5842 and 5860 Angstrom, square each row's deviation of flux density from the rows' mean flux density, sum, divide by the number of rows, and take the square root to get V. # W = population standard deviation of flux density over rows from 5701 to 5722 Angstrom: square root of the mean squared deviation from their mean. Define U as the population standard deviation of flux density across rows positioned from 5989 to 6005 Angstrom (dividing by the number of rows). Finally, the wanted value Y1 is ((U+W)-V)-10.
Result -10.1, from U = 0.11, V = 0.345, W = 0.144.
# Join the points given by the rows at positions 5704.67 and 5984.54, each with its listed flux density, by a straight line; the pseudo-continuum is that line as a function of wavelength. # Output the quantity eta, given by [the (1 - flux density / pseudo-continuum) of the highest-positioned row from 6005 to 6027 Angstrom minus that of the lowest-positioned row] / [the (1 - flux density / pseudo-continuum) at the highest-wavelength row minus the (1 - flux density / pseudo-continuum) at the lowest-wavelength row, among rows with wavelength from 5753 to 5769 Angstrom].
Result -1.0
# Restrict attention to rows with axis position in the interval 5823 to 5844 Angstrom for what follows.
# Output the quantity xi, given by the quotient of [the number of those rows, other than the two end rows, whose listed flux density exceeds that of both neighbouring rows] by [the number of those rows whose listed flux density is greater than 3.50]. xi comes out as 0.40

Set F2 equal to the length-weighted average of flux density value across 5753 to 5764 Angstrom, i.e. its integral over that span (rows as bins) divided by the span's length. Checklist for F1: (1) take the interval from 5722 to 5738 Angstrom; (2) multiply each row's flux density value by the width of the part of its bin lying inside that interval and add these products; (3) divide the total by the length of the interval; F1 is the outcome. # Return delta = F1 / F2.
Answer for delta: 0.9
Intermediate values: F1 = 3.48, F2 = 3.8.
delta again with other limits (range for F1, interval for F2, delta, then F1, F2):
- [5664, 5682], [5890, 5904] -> 2.4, 3.12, 1.3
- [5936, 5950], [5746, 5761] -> 0.7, 2.90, 3.9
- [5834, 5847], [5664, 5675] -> 1.2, 3.56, 3.0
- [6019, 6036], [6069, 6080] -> 0.9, 3.49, 3.8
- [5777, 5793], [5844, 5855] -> 1.1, 3.75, 3.4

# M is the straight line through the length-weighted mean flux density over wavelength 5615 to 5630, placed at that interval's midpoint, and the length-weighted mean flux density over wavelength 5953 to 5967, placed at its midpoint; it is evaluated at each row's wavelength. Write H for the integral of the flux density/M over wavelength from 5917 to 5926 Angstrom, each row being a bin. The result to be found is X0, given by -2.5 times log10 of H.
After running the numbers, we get -2.25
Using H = 7.9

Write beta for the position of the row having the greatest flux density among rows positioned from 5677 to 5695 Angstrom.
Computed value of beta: 5678.46 Angstrom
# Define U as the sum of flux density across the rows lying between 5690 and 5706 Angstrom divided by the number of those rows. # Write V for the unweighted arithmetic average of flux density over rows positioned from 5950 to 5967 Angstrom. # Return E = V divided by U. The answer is 0.79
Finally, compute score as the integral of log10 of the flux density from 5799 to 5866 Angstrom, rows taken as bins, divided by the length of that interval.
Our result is 0.542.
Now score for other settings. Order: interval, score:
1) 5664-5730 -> 0.521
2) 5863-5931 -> 0.290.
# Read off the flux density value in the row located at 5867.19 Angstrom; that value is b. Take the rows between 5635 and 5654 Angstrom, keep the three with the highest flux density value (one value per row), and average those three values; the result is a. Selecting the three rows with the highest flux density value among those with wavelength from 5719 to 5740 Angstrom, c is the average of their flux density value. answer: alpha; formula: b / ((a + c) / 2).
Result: 0.84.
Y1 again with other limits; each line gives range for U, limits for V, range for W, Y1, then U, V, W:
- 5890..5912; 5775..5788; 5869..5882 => -9.5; 0.58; 0.245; 0.193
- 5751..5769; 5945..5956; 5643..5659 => -9.7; 0.33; 0.209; 0.186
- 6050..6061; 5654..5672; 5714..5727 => -10.0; 0.07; 0.179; 0.106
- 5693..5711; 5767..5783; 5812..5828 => -9.9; 0.19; 0.236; 0.187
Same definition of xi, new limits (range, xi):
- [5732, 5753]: 0.17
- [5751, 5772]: 0.20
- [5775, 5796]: 0.33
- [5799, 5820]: 0.17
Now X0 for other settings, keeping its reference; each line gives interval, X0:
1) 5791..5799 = -2.64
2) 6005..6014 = -2.54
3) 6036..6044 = -2.55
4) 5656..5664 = -2.41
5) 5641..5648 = -2.19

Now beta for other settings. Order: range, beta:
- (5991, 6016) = 6014.93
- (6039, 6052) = 6051.05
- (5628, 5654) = 5647.17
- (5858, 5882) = 5859.09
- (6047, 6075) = 6070.58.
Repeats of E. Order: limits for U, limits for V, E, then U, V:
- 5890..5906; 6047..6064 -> 2.67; 1.4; 3.8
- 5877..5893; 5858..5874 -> 1.74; 1.6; 2.8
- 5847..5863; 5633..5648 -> 0.98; 3.0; 3.0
